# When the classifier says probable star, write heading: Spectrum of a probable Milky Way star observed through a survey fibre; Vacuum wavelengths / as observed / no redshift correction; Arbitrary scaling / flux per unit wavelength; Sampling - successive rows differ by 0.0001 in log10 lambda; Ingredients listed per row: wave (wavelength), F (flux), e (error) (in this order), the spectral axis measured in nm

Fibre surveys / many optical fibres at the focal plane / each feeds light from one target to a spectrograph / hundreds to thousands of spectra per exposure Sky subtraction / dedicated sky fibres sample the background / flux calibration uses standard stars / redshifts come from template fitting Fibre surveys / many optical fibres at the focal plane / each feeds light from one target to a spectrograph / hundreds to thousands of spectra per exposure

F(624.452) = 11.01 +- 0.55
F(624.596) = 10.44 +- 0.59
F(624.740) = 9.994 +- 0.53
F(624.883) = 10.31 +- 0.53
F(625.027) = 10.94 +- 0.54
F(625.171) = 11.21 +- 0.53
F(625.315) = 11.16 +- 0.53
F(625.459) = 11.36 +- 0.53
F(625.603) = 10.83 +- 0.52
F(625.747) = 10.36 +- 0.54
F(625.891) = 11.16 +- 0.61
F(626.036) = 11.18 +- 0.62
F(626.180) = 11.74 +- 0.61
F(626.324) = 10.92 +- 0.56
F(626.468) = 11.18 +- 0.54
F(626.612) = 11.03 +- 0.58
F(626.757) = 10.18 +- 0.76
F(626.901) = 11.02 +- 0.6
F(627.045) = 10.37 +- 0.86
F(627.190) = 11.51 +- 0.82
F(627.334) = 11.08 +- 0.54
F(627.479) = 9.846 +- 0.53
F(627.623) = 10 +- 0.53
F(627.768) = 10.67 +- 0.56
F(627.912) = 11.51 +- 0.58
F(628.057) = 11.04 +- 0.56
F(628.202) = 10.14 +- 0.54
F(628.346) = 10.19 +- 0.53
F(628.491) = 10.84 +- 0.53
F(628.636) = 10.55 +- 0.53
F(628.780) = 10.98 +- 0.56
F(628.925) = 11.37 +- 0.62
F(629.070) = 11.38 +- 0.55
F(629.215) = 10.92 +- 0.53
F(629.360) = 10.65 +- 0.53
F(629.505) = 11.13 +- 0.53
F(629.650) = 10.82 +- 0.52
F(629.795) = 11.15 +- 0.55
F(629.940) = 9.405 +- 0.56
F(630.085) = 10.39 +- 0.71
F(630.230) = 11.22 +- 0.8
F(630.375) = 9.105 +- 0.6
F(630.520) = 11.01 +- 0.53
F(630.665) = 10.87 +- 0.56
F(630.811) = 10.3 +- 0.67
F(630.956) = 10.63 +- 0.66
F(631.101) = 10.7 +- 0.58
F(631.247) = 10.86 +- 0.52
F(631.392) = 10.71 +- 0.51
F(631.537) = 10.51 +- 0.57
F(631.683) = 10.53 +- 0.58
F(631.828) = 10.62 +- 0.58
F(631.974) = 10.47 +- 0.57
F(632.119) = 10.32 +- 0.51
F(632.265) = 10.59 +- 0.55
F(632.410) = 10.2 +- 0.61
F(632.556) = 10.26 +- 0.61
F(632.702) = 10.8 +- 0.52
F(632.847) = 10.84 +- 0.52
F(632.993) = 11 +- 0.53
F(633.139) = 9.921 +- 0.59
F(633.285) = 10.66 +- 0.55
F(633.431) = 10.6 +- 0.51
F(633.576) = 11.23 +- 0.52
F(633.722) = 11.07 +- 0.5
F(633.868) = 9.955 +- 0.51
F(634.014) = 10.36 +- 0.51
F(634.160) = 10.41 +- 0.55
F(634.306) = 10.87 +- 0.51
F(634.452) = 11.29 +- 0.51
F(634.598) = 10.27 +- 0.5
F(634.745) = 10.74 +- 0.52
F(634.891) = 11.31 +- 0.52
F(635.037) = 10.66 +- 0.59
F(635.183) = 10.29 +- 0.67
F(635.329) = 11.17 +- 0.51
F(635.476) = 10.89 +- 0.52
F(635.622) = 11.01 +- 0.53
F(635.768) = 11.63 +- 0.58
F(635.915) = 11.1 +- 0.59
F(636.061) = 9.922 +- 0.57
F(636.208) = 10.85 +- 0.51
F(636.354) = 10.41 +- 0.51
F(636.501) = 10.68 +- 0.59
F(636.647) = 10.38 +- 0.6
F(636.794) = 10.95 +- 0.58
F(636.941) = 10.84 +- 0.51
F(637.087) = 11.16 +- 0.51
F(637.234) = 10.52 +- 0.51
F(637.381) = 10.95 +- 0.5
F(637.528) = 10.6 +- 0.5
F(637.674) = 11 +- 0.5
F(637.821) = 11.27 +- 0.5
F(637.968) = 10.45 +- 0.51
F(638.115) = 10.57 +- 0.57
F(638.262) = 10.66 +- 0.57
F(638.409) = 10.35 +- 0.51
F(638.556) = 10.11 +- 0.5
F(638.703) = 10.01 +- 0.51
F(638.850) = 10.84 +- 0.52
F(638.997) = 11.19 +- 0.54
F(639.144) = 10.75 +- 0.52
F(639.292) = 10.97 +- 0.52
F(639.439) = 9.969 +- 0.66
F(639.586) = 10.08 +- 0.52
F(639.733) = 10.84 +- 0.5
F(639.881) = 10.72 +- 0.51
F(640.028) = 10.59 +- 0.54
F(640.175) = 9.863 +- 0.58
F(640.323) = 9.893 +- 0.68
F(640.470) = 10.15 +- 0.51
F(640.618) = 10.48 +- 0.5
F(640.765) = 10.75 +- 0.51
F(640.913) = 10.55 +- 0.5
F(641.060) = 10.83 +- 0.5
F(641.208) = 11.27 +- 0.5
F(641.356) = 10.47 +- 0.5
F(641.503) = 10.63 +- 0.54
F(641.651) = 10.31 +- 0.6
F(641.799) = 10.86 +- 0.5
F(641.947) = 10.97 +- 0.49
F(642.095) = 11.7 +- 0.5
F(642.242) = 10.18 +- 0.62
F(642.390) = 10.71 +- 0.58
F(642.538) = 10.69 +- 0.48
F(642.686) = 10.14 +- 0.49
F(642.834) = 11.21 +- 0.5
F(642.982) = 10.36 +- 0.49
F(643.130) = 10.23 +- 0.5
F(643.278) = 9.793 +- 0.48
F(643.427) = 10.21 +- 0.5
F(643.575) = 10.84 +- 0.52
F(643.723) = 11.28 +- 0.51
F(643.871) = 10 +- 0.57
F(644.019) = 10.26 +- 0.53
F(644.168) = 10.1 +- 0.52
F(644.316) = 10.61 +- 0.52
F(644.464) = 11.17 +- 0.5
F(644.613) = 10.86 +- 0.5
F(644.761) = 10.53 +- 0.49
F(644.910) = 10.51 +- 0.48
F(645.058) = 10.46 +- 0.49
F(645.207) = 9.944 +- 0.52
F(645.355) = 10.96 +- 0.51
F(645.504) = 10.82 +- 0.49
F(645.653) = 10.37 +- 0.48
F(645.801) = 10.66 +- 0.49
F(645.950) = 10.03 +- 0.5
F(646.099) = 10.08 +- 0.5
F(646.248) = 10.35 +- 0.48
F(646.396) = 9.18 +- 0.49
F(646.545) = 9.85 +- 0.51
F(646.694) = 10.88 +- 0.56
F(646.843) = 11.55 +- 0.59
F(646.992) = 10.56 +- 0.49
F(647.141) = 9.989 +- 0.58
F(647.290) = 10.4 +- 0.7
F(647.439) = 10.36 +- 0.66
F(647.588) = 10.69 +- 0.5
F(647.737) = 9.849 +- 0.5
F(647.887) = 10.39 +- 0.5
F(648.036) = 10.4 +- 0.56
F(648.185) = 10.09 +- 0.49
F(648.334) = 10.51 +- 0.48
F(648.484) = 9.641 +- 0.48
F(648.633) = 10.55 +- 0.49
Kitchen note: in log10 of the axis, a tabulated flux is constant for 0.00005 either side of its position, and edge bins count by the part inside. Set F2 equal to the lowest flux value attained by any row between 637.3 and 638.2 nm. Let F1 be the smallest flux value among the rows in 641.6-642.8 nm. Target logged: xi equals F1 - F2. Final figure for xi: -0.3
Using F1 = 10.14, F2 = 10.45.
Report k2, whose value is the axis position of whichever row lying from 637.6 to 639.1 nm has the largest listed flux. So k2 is 637.821 nm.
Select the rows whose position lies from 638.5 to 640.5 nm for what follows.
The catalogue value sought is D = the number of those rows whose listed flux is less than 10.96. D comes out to 12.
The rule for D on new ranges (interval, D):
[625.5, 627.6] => 6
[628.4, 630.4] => 8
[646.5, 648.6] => 13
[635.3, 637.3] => 9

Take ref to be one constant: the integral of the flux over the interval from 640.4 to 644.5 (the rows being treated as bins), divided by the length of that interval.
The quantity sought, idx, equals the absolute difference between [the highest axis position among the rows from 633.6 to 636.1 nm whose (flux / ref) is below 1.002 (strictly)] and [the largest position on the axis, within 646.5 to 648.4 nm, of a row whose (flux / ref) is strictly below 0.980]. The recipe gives 12.12 nm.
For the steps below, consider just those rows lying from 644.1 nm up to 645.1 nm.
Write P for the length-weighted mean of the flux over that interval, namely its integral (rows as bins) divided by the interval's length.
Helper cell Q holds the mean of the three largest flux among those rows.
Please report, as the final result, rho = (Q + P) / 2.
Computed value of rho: 10.7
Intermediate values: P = 10.6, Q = 10.88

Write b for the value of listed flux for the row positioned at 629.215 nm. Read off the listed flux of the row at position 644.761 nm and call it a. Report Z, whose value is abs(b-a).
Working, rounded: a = 10.53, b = 10.92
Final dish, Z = 0.4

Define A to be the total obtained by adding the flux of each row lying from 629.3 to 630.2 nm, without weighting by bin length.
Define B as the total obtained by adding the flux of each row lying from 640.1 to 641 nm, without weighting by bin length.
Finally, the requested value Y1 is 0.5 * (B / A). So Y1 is 0.485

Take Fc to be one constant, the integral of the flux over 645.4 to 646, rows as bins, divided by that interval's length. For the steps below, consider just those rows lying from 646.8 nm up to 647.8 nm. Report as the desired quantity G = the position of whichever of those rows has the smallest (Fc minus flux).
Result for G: 646.843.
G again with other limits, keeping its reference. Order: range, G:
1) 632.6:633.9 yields 633.576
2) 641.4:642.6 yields 642.095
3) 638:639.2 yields 638.997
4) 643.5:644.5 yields 643.723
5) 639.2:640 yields 639.292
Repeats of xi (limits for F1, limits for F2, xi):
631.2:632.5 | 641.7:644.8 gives 0.4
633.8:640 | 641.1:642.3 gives -0.3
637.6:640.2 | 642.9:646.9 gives 0.7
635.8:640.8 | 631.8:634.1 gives -0.1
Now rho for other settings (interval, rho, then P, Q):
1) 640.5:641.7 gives 10.8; 10.6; 10.95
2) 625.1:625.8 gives 11.1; 11.0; 11.24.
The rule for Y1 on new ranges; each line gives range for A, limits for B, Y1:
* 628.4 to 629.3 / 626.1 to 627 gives 0.500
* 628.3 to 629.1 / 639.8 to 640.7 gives 0.472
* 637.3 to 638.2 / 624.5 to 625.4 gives 0.494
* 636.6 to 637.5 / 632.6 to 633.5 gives 0.492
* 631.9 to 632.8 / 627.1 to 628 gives 0.516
